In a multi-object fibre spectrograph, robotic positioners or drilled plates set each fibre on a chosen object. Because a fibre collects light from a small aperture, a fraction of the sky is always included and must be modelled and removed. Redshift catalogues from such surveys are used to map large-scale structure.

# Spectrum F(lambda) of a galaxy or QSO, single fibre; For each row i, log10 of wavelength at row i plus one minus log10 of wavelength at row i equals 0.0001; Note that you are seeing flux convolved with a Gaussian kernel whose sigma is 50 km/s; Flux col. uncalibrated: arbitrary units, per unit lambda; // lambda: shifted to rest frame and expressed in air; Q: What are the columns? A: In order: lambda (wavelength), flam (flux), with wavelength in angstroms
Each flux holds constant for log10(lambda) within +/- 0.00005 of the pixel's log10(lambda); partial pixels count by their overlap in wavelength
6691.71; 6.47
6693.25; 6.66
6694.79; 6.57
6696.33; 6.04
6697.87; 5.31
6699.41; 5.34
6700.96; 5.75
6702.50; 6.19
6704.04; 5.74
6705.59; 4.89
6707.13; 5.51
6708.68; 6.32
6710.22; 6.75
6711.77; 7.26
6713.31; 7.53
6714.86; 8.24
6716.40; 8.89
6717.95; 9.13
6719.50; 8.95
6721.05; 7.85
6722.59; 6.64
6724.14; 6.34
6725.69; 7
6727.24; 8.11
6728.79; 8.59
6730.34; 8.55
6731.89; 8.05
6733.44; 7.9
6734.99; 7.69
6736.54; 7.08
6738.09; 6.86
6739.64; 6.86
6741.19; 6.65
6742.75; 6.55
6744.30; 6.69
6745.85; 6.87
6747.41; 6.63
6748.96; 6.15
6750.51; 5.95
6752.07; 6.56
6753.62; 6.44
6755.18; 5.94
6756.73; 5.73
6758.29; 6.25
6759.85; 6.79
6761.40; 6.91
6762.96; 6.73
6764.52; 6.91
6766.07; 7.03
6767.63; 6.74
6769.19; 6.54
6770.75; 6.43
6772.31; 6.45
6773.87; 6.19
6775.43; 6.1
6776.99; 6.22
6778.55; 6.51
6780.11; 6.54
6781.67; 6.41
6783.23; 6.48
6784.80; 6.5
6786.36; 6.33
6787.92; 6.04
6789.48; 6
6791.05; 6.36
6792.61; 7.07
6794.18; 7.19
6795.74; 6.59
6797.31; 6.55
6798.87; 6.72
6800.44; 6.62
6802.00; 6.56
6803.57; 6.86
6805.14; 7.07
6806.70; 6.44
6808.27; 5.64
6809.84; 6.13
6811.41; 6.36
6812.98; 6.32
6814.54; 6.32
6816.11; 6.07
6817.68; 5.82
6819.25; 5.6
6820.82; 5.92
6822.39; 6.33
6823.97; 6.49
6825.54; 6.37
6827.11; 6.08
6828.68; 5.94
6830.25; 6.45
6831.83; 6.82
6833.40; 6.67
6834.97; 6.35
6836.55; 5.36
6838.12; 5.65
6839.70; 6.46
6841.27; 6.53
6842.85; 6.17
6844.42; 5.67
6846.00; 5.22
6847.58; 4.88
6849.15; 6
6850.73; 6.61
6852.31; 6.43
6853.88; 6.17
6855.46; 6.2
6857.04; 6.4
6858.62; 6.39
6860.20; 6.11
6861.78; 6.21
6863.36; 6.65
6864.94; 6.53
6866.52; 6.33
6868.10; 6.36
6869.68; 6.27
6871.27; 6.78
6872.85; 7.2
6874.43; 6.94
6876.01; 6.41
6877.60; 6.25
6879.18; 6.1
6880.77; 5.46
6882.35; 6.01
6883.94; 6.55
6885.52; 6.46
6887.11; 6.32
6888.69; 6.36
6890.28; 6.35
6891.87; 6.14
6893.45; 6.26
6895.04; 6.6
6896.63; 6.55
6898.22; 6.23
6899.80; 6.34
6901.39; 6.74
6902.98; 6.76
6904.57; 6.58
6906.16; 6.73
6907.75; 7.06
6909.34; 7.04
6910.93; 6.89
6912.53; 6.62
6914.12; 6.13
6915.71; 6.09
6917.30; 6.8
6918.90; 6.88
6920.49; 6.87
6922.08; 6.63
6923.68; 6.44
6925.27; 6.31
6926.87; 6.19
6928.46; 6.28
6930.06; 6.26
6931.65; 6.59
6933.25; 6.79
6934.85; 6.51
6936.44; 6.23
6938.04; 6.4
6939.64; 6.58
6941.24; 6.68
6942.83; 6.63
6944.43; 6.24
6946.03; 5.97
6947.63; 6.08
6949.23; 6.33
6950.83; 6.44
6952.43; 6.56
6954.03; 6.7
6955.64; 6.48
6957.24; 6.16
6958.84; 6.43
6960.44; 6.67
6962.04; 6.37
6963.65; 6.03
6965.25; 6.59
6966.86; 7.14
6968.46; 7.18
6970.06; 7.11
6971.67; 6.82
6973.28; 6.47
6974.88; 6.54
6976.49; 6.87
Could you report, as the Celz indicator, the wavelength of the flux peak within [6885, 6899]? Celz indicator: 6895.04 angstroms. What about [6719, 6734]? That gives 6719.50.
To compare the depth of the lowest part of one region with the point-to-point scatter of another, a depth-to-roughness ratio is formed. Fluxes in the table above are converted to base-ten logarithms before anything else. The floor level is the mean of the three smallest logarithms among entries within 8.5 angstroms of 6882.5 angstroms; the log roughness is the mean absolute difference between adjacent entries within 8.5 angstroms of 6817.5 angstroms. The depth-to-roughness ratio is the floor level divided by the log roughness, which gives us 53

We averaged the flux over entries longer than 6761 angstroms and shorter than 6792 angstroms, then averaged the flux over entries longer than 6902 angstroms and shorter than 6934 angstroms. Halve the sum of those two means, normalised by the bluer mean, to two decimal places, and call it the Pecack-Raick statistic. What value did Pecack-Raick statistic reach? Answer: 1.01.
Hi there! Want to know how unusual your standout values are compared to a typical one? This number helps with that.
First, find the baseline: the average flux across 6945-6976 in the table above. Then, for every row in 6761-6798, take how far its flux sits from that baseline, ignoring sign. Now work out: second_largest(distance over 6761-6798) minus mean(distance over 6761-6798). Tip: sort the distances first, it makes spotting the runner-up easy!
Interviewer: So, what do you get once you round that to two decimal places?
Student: 0.30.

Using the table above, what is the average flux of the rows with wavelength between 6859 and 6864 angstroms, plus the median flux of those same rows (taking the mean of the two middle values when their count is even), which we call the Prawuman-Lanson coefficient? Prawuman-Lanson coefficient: 12.53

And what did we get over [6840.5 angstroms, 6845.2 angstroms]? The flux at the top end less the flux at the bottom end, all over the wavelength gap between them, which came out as -0.3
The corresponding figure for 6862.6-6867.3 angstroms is -0.1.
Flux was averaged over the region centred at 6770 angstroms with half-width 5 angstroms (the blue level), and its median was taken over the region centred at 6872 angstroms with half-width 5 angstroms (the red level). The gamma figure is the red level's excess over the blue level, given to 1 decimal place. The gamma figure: 0.0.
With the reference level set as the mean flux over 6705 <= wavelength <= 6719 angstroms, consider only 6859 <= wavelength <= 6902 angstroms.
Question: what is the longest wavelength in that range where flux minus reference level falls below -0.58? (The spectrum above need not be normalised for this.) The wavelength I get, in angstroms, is 6899.80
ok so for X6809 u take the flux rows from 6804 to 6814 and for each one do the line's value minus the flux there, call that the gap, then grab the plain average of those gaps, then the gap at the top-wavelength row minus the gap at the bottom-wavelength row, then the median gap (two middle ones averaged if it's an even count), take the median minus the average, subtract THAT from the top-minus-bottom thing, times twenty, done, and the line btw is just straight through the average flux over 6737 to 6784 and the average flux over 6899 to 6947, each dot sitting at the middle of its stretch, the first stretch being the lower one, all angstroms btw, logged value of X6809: 15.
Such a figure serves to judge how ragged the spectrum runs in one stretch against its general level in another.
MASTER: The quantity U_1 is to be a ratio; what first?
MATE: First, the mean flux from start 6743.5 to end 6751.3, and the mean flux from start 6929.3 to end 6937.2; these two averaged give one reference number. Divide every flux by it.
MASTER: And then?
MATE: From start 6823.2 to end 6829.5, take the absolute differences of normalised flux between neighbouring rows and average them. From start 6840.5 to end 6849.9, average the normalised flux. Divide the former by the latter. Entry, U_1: 0.032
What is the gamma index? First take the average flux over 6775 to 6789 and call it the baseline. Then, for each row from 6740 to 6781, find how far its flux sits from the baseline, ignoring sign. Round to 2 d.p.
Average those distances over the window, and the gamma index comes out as 0.31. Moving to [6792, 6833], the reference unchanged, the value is 0.33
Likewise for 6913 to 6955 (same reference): 0.23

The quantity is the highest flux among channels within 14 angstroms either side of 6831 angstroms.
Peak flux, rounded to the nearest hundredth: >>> 6.82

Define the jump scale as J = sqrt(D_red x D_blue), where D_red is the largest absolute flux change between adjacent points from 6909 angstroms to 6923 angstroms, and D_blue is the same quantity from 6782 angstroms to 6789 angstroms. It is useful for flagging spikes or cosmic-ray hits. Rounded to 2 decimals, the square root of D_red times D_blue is 0.45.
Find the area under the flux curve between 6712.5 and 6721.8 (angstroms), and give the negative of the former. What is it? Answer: -78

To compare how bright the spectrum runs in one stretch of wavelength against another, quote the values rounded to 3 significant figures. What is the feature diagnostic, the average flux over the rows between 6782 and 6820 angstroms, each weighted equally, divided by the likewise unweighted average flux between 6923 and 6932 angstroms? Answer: 1.01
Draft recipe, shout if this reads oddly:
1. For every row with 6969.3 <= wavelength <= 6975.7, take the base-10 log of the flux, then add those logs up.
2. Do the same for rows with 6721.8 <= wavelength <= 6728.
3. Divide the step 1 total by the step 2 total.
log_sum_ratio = 0.98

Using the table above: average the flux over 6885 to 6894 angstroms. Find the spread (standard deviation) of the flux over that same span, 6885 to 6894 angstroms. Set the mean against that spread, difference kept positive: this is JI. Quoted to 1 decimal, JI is 6.2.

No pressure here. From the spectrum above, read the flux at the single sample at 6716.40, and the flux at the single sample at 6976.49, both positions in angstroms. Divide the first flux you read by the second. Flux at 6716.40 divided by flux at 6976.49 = 1.29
